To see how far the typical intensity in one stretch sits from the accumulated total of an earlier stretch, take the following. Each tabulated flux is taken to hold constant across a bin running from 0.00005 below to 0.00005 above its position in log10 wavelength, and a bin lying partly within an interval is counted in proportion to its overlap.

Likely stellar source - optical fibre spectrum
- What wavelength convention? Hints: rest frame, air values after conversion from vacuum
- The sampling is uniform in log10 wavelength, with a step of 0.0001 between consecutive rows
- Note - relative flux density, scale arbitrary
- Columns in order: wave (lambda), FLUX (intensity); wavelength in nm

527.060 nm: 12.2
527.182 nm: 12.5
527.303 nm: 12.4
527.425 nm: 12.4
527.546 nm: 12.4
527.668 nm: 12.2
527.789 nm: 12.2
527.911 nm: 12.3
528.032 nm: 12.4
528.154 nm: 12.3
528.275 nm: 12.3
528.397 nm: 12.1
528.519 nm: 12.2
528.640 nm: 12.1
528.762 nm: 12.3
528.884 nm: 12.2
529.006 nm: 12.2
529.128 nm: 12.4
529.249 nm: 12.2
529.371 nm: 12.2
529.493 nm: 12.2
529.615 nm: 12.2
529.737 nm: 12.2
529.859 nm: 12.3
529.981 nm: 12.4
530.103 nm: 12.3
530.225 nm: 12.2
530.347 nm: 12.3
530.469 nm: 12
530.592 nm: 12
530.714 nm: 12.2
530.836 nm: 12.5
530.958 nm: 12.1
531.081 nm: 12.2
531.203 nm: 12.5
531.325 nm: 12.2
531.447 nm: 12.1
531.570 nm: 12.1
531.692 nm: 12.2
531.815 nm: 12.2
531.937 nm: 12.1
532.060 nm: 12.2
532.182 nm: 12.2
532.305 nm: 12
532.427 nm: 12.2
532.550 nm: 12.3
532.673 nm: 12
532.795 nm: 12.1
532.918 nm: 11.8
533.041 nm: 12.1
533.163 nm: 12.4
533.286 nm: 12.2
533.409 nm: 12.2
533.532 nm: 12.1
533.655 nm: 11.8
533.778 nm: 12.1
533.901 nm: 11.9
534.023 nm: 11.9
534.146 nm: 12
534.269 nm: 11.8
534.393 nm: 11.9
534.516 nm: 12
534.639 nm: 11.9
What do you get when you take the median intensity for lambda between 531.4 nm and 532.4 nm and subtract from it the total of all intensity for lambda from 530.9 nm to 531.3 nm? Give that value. -25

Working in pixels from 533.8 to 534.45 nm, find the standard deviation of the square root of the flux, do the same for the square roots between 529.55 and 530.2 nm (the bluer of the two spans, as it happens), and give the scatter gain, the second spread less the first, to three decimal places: 0.002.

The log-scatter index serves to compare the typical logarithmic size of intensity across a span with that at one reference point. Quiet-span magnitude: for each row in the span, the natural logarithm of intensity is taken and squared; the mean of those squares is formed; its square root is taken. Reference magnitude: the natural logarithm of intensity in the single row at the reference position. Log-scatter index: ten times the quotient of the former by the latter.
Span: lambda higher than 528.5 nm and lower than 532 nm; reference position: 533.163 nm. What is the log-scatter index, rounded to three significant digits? 9.94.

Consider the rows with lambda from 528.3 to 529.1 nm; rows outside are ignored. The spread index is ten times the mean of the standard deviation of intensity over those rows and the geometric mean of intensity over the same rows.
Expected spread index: 61.3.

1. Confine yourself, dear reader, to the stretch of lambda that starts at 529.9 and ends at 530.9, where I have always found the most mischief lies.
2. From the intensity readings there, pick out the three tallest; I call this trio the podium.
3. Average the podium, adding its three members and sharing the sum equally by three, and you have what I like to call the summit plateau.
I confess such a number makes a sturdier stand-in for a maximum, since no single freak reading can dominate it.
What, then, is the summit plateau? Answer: 12.40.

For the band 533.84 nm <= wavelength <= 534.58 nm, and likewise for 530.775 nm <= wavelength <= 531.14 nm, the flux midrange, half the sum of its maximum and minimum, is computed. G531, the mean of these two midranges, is 12.10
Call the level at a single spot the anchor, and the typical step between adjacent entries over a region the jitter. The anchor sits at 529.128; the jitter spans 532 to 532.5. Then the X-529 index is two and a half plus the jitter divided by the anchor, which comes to 2.511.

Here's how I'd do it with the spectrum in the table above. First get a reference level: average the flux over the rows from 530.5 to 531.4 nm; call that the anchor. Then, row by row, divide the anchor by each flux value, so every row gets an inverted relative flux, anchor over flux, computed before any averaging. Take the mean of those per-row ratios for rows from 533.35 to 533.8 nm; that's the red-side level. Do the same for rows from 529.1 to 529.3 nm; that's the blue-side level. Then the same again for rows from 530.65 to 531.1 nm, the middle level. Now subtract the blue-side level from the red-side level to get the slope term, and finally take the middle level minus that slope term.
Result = 0.98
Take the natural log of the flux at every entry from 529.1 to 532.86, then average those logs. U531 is 2.50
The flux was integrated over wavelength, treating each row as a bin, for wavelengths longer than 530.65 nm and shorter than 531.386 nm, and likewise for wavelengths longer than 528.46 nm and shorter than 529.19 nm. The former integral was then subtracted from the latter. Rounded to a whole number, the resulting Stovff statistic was 0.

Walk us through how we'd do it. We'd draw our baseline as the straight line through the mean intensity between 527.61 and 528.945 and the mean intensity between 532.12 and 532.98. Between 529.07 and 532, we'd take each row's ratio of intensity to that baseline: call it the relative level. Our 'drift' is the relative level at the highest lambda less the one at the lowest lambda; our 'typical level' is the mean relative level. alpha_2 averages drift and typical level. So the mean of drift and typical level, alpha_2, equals 0.494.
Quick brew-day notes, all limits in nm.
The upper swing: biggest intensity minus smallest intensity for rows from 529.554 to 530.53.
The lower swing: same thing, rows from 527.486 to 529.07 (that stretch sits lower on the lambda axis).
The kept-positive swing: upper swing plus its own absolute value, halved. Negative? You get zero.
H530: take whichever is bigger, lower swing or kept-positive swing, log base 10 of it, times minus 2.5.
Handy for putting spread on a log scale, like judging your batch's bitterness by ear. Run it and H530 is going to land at 0.99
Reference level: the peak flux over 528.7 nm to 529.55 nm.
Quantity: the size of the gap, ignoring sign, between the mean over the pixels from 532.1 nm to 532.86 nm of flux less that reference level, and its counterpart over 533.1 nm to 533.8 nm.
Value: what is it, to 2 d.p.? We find 0.00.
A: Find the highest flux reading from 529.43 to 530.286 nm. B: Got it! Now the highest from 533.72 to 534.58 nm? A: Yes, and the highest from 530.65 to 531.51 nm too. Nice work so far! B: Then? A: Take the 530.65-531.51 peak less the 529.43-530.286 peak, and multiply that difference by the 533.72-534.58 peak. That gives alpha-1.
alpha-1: 1.2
